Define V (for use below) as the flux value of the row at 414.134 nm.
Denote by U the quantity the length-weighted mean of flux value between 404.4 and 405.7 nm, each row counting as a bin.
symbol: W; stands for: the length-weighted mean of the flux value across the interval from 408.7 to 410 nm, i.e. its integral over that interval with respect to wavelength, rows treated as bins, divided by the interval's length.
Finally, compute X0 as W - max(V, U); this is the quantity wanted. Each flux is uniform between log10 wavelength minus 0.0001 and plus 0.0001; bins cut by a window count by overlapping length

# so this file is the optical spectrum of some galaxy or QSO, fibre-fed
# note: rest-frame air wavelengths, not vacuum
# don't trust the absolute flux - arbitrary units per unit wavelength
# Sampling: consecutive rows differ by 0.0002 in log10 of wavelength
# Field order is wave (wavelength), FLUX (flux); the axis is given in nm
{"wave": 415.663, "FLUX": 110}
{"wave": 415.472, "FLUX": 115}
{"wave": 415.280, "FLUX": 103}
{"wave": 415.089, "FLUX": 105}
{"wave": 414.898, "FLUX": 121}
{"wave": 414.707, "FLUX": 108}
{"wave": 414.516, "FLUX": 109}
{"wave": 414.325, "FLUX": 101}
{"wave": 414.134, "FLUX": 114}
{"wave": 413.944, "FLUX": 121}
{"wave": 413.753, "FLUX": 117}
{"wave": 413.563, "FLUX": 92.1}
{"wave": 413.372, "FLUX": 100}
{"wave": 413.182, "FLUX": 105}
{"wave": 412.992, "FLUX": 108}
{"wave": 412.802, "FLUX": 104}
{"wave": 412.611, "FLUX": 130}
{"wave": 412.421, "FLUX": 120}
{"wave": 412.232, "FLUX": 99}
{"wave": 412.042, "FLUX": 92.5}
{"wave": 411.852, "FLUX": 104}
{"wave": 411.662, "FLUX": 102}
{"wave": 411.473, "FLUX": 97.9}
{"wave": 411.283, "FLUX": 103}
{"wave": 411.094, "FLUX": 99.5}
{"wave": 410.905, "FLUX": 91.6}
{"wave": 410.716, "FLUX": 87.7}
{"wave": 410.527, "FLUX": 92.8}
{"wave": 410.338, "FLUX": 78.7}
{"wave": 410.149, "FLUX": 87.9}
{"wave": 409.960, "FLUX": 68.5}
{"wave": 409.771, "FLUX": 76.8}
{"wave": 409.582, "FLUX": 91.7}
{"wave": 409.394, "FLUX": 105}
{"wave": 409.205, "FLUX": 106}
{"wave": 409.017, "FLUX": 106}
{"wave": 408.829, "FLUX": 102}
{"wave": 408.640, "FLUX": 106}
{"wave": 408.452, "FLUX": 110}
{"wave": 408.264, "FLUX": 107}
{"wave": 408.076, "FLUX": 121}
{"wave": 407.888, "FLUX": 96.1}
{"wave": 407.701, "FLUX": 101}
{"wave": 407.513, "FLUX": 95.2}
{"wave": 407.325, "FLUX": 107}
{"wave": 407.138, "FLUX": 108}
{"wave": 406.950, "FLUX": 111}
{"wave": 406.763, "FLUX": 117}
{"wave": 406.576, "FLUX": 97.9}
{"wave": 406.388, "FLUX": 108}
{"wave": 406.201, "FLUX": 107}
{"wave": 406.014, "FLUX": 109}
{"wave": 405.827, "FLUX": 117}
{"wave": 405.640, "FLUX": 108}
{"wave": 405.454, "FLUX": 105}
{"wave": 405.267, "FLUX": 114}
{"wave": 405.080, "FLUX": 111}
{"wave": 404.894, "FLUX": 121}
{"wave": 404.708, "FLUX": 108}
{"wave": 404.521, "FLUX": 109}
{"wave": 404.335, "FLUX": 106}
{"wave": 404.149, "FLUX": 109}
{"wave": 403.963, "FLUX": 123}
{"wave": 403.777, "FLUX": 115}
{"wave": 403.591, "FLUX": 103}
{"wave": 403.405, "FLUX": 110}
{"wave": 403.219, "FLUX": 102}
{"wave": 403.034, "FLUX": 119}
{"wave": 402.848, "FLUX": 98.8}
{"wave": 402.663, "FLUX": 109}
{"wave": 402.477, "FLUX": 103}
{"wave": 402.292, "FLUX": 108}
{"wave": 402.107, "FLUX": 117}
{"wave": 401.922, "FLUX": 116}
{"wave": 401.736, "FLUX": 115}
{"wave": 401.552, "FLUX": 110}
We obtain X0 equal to -19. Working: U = 111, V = 114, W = 95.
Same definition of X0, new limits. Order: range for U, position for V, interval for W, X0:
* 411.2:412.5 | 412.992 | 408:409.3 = 0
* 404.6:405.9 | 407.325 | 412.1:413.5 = -3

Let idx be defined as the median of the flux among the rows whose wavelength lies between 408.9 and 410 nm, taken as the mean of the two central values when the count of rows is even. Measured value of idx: 98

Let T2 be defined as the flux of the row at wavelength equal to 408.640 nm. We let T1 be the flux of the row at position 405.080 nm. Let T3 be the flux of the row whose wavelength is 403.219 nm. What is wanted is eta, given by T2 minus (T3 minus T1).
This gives 115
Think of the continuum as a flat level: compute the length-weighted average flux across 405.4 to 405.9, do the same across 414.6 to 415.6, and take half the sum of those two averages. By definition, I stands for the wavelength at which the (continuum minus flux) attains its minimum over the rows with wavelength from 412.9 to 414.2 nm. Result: 413.944 nm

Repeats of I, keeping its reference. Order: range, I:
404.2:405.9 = 404.894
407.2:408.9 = 408.076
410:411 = 410.527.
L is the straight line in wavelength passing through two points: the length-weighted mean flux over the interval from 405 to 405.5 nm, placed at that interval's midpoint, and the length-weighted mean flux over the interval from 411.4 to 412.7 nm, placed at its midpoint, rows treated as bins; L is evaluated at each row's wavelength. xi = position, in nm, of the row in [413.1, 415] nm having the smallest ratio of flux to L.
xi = 413.563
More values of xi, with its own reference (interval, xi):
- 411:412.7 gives 412.042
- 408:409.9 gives 409.771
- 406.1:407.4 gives 406.576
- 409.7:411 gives 409.960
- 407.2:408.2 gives 407.513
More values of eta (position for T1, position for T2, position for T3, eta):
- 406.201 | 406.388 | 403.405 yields 105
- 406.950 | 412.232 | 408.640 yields 104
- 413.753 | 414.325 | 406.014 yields 109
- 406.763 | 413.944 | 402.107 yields 121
